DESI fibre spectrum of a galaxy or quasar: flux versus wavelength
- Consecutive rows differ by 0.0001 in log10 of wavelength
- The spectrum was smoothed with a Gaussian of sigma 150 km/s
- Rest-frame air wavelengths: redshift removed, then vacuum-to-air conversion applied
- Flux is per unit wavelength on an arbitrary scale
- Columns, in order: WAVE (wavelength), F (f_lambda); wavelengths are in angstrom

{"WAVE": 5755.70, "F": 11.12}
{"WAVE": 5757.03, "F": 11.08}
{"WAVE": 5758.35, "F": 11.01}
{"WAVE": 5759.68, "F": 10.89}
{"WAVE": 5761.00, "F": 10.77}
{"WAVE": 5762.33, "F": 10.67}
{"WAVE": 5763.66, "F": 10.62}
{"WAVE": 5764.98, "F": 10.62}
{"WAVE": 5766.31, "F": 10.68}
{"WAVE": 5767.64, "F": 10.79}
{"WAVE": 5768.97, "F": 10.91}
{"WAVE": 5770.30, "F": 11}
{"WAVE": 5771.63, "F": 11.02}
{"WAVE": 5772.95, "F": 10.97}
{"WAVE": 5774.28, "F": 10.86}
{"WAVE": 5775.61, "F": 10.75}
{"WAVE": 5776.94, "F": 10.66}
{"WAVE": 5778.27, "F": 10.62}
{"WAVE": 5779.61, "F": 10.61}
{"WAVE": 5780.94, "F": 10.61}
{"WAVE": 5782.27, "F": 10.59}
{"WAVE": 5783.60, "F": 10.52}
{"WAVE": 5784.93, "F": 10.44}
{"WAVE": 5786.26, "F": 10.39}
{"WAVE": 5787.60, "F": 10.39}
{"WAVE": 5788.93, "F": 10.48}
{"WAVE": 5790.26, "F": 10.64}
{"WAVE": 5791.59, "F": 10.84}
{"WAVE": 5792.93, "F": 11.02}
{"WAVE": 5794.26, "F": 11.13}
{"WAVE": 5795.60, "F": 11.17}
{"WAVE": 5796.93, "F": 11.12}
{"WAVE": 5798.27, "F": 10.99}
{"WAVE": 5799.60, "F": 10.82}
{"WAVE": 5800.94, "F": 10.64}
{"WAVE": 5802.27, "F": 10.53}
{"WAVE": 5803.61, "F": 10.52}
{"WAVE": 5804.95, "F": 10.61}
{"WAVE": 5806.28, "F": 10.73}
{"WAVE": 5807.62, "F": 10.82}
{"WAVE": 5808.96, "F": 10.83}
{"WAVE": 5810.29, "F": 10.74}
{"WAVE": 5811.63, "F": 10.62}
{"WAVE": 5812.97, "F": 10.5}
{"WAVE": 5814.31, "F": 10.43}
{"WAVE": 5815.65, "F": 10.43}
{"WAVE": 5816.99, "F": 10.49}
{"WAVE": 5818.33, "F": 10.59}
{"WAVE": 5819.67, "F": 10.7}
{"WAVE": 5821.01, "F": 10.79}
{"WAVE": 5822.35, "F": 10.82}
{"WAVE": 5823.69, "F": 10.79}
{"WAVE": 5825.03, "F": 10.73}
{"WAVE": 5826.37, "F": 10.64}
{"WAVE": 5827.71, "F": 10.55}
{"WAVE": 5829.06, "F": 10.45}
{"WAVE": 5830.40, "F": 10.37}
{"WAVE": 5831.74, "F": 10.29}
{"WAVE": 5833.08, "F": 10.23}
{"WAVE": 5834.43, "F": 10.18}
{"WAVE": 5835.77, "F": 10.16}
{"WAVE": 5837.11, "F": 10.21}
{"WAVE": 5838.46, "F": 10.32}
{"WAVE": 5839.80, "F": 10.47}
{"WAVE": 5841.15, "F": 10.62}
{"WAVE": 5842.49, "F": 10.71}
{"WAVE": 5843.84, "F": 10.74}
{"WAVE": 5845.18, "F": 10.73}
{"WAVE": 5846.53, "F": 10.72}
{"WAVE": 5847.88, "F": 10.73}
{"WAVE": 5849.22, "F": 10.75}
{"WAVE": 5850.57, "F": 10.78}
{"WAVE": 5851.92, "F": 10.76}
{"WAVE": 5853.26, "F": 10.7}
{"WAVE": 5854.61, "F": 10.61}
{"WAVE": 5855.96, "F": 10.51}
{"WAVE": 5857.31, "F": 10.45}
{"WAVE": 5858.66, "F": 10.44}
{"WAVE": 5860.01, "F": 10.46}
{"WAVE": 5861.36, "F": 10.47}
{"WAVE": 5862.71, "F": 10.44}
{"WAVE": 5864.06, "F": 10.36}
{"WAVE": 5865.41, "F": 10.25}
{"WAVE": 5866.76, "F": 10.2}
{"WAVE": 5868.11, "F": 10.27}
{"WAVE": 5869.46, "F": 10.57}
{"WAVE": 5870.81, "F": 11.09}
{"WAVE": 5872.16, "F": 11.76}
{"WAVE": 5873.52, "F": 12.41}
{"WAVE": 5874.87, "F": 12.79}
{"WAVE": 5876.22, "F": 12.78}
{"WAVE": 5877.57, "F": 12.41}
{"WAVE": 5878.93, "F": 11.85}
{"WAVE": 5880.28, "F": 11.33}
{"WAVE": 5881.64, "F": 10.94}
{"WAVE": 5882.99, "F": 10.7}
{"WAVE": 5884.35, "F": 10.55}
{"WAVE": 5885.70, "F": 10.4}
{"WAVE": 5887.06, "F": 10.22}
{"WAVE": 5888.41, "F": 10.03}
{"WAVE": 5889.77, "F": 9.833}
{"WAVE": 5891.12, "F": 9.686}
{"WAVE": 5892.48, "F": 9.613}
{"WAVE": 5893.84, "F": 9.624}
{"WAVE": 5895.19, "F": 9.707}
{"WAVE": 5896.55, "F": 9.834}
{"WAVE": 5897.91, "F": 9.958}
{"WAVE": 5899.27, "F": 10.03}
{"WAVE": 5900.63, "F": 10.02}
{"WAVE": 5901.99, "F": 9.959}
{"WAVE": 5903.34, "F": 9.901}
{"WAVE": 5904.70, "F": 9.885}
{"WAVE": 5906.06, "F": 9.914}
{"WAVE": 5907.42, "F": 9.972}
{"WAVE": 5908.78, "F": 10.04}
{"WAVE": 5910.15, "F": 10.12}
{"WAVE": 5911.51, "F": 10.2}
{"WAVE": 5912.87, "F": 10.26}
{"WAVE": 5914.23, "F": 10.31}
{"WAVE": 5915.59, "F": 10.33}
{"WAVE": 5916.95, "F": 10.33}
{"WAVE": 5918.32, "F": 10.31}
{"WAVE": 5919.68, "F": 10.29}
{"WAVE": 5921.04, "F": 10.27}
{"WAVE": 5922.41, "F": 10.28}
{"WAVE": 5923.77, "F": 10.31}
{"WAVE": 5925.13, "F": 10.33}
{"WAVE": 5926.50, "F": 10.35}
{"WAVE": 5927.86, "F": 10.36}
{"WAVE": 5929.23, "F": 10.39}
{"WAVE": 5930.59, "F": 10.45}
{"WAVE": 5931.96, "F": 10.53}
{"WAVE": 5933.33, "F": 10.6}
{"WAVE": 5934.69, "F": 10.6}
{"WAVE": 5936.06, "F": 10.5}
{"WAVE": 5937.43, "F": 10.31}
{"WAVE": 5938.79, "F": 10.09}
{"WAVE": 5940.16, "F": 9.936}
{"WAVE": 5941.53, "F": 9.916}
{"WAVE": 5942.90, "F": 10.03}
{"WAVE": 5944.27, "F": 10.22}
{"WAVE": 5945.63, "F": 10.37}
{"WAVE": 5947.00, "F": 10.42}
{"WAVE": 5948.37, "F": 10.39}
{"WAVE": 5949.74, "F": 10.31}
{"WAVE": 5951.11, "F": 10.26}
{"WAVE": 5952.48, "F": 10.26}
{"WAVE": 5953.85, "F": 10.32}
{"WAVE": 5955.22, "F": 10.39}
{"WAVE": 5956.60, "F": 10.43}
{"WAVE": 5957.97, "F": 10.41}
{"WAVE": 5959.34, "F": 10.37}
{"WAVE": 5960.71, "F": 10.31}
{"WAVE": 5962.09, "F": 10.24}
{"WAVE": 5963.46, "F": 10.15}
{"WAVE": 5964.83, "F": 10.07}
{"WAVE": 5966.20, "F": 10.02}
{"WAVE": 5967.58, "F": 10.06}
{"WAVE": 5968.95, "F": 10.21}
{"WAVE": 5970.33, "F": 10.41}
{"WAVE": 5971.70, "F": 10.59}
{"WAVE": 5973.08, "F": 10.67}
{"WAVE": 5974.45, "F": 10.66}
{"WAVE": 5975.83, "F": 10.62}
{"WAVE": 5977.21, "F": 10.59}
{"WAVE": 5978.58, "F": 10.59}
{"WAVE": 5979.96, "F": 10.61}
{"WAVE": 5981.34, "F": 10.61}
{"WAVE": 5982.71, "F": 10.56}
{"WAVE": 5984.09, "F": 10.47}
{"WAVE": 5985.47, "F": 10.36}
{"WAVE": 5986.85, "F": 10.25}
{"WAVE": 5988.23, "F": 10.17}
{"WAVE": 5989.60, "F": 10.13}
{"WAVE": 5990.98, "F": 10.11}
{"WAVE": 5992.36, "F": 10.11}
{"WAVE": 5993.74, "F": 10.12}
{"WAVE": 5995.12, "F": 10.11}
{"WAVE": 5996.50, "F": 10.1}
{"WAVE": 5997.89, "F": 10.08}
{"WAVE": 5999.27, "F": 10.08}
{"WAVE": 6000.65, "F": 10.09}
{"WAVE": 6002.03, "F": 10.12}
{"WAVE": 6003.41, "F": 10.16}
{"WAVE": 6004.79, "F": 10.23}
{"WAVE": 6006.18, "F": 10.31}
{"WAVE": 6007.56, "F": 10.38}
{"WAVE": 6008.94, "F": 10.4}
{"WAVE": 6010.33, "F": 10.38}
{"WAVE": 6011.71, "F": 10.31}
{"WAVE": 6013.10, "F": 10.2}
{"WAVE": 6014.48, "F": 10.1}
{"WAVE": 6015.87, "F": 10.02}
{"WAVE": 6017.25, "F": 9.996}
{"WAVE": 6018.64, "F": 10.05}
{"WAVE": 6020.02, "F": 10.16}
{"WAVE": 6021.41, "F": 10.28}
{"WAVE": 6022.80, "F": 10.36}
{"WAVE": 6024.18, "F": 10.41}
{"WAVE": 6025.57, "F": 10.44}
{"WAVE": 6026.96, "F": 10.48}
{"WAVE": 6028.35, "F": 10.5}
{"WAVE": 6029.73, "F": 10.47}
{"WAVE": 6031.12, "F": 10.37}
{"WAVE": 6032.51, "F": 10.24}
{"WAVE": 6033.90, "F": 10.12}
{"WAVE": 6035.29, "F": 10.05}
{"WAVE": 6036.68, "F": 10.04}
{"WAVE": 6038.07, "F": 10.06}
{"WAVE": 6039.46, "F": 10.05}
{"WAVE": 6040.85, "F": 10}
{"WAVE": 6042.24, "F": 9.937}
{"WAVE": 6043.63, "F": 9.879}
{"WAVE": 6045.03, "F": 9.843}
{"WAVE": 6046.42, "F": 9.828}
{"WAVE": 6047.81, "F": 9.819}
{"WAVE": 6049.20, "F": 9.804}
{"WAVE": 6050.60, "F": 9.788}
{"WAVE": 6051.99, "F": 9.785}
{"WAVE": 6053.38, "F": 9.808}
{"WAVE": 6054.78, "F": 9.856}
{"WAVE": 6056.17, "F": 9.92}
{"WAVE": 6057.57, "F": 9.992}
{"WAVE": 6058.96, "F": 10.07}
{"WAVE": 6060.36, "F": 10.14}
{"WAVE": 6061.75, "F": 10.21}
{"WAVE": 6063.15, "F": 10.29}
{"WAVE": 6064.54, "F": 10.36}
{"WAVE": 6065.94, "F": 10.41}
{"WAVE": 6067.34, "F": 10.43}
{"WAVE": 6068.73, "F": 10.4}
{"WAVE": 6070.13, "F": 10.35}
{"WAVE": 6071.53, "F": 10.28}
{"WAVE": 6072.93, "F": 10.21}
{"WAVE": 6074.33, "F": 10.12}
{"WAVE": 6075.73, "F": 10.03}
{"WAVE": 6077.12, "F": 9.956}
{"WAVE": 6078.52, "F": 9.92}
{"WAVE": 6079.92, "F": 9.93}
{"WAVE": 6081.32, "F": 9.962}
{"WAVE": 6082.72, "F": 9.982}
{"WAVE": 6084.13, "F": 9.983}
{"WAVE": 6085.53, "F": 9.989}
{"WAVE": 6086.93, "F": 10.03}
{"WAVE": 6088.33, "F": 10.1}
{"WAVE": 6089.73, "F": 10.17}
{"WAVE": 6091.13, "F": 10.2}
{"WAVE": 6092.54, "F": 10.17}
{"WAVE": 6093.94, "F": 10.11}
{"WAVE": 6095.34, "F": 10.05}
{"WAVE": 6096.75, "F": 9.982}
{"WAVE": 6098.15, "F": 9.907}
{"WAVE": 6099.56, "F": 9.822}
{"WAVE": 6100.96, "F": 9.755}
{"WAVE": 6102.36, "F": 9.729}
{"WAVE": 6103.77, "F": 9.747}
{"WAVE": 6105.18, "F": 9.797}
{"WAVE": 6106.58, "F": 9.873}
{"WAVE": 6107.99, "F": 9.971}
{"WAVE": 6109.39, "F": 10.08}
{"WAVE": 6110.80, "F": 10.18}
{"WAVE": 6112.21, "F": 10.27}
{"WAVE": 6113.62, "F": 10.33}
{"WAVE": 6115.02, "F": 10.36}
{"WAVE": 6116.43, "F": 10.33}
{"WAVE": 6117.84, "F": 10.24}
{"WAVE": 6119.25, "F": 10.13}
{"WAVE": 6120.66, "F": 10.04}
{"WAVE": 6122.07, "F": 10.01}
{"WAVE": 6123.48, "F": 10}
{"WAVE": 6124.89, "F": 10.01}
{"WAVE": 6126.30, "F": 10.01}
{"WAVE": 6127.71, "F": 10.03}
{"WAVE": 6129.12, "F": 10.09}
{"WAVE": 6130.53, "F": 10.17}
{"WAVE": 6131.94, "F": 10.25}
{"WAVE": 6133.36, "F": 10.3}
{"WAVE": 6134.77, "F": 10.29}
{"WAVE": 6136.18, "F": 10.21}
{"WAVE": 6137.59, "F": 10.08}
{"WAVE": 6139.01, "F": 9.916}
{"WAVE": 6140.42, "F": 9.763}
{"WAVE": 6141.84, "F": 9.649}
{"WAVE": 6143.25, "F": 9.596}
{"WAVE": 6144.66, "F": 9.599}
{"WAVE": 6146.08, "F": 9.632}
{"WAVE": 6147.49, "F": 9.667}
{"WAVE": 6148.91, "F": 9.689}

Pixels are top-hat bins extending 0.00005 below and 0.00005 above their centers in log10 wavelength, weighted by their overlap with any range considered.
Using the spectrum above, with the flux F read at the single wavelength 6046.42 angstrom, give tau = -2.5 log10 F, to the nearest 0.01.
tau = -2.48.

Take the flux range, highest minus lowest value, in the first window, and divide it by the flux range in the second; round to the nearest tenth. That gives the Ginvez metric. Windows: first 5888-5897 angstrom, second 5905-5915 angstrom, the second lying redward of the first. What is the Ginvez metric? 1.1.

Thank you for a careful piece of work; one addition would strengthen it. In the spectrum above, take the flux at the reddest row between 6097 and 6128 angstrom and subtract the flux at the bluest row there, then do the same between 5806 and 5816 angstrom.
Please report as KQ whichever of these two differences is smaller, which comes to -0.30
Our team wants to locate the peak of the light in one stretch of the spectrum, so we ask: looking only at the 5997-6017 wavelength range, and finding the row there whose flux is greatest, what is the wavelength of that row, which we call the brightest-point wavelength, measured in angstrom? 6008.94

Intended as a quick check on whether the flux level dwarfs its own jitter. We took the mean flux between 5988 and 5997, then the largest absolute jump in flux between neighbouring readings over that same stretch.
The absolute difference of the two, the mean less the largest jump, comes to 10.1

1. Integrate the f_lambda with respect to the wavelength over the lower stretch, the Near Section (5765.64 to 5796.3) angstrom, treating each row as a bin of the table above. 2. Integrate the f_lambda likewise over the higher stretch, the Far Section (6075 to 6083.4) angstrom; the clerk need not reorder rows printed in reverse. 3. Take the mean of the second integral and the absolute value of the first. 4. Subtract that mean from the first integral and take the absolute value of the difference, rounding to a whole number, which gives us 123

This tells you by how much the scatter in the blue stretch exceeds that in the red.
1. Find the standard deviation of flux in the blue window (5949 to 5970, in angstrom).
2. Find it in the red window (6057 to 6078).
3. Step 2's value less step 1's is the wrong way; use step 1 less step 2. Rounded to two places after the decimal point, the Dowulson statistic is -0.03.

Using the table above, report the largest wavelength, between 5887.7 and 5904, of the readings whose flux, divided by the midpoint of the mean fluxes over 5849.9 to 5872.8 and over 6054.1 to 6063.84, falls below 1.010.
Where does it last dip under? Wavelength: 5903.34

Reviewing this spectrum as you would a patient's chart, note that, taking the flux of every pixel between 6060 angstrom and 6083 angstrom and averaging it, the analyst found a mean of 10.18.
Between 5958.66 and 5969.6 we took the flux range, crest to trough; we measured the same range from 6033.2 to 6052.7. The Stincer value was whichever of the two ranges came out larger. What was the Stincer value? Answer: 0.35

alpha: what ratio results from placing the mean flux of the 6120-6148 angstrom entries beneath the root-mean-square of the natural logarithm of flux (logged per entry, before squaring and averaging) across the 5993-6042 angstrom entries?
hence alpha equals 0.233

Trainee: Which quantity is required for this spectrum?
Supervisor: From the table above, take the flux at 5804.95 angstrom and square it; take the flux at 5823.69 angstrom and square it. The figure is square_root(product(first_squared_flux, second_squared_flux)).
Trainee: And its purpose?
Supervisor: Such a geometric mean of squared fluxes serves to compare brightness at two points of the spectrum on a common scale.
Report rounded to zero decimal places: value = 114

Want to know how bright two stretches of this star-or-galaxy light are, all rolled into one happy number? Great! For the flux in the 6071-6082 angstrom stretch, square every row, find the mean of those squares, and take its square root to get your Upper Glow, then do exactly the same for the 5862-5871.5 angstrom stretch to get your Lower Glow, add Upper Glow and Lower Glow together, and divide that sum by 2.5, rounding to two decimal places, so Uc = 8.20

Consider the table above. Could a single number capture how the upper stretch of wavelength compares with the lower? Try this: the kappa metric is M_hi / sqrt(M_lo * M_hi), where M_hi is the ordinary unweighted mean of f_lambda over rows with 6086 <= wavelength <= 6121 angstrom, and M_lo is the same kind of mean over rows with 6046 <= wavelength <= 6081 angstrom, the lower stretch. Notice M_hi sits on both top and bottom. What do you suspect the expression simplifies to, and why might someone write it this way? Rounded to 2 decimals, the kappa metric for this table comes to 1.00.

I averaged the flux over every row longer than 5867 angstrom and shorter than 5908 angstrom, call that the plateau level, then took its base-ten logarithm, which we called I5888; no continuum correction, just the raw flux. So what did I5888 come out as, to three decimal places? 1.025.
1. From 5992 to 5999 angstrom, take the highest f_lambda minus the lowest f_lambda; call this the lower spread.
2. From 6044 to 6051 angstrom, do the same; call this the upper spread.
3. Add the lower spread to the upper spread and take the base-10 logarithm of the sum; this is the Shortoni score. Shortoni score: -1.02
